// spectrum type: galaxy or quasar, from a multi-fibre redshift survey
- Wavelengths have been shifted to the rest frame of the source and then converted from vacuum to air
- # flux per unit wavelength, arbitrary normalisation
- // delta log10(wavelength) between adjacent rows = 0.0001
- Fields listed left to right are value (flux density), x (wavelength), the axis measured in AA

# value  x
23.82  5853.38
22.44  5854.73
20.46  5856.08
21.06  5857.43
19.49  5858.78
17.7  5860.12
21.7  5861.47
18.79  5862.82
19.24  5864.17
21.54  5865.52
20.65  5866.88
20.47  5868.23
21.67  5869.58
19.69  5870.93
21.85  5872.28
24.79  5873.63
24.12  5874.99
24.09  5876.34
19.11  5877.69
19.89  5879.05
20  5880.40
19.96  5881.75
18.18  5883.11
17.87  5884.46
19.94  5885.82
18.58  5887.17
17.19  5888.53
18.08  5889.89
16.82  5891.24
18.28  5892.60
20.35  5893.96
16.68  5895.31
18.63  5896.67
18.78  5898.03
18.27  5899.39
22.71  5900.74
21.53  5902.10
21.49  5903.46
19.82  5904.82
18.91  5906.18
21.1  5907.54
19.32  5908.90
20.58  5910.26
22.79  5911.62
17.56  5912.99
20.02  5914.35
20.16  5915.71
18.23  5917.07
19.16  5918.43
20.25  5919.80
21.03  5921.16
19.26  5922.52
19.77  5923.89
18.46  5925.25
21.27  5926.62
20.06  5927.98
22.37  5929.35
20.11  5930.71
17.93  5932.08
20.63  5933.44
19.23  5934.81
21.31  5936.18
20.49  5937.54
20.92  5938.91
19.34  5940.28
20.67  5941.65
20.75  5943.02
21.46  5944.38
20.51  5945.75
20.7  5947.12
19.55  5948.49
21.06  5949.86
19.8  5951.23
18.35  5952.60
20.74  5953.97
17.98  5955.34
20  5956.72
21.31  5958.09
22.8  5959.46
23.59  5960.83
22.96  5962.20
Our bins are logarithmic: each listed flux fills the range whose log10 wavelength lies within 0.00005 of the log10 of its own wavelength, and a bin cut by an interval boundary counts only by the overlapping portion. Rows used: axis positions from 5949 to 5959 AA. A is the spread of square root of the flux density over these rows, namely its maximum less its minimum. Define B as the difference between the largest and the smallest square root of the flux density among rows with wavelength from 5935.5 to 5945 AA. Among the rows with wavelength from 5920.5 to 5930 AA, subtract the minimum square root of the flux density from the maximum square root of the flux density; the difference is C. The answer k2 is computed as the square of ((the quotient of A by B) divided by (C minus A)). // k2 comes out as 784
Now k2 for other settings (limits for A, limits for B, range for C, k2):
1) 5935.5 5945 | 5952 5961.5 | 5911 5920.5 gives 1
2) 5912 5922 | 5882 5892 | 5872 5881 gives 26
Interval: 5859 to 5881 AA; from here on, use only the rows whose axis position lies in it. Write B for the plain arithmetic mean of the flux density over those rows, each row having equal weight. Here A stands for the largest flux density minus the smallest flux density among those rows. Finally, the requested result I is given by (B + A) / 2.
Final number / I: 14.0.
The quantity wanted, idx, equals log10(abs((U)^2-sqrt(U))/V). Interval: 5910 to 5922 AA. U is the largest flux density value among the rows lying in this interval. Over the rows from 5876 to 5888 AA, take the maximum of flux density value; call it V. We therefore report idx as 1.33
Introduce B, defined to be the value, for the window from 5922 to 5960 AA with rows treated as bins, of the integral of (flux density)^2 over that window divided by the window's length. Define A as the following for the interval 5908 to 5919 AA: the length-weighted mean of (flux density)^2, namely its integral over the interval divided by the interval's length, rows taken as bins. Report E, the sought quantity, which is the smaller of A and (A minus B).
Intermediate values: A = 393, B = 411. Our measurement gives -18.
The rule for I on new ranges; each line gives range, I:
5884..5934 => 12.8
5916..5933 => 12.1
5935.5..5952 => 11.3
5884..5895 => 11.0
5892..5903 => 12.7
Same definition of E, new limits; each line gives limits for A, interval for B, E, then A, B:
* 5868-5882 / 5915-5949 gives 59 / 466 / 407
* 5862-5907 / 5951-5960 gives -5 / 402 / 407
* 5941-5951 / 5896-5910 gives 21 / 426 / 405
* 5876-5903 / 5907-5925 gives -25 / 372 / 397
